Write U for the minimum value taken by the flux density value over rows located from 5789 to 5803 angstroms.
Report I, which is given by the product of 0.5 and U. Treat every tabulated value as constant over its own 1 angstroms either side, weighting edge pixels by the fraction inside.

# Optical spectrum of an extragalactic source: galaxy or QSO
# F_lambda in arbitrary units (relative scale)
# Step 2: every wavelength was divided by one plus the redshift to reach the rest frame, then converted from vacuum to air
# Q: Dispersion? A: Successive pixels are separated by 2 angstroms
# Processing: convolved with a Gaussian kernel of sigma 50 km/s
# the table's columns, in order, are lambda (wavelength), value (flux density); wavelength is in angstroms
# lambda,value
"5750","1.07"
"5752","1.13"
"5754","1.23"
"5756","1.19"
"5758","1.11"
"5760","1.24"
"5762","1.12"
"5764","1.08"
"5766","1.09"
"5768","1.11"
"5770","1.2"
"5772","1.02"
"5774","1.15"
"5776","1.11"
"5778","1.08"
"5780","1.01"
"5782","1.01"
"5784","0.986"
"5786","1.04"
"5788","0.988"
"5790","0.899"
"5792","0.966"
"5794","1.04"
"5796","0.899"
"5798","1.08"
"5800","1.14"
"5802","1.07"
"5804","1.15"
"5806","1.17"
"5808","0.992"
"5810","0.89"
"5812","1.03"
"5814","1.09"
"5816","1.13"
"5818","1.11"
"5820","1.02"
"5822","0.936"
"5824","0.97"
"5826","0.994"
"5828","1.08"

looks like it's 0.4495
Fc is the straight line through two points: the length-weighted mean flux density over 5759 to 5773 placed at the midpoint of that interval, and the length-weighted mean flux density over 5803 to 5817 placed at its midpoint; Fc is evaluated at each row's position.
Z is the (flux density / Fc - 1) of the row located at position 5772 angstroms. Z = -0.09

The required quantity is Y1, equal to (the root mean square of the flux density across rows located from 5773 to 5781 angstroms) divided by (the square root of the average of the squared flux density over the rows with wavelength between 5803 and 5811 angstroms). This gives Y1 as 1.03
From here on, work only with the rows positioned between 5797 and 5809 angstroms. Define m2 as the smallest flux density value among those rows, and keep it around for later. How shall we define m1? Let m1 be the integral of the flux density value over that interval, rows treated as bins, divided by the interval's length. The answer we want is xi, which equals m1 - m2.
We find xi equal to 0.108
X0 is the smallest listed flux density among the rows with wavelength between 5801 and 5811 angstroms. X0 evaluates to 0.89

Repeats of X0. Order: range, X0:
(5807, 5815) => 0.89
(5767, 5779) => 1.02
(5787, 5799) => 0.899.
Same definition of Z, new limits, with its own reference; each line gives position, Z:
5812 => -0.03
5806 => 0.09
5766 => -0.03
